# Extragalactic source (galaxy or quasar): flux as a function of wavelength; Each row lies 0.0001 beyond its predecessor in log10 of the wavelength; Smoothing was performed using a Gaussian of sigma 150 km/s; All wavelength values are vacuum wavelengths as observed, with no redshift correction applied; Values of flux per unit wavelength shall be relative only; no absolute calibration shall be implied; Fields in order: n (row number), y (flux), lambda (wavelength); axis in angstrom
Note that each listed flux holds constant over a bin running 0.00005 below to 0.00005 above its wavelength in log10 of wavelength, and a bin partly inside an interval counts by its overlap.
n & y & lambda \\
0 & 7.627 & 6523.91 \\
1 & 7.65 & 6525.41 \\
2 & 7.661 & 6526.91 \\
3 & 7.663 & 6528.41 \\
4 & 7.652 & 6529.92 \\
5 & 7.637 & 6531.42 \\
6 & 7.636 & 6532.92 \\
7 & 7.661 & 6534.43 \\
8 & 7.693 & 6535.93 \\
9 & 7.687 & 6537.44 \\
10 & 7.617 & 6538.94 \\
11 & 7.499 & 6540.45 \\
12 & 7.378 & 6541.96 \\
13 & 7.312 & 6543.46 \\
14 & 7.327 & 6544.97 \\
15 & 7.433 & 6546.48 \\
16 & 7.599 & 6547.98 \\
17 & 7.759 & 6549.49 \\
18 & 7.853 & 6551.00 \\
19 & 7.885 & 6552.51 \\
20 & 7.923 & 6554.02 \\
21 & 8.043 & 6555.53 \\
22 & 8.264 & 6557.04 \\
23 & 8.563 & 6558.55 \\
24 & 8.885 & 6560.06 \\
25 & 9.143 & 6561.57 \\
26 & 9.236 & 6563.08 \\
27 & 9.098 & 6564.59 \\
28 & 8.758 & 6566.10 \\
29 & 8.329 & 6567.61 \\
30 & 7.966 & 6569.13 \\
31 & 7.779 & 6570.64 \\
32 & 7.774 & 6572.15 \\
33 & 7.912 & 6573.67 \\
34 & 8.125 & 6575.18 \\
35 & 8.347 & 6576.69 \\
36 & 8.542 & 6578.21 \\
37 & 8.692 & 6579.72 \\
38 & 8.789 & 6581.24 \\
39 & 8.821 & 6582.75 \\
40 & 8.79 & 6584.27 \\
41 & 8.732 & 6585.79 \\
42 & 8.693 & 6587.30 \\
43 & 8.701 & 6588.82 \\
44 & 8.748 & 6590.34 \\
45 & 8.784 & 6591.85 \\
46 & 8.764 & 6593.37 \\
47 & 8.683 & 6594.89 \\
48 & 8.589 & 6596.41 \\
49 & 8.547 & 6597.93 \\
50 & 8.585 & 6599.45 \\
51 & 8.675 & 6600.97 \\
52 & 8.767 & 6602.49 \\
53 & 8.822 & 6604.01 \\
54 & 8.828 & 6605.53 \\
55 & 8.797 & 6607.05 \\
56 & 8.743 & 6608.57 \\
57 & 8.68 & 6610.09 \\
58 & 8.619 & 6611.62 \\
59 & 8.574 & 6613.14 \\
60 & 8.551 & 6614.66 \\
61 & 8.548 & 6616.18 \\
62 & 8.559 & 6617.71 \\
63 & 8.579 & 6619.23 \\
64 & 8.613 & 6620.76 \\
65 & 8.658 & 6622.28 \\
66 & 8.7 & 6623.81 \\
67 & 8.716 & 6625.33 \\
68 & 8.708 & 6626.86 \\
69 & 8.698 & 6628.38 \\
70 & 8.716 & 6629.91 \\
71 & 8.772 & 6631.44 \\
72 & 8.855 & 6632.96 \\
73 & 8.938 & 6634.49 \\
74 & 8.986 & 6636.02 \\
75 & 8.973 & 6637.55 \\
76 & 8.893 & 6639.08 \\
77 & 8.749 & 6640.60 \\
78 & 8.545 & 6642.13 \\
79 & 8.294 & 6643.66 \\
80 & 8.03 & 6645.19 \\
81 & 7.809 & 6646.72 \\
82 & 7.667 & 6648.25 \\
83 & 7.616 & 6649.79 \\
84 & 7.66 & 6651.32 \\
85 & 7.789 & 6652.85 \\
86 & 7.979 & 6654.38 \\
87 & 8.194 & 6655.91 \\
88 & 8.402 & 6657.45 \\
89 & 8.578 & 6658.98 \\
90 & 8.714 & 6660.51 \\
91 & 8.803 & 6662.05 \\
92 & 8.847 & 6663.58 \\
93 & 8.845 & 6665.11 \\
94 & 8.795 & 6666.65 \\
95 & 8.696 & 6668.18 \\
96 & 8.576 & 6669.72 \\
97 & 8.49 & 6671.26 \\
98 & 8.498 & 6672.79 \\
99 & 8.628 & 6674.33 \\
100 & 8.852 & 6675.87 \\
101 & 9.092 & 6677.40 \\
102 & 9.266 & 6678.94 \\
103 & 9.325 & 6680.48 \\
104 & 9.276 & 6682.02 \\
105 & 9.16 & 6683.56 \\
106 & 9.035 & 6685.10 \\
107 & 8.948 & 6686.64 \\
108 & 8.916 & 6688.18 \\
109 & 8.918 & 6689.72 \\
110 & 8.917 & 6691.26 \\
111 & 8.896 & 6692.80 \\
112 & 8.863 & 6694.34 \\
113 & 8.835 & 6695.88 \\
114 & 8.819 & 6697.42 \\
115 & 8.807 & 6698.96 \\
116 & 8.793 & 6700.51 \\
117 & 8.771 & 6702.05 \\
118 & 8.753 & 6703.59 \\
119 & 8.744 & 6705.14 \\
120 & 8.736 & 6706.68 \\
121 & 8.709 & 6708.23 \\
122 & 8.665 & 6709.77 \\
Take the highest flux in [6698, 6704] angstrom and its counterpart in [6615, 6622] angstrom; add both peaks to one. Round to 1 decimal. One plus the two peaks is 18.4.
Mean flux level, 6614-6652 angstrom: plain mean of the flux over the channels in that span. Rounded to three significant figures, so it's 8.51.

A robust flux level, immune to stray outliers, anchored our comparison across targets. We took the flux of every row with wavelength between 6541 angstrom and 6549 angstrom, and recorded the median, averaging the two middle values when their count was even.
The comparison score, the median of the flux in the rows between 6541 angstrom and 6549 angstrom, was 7.4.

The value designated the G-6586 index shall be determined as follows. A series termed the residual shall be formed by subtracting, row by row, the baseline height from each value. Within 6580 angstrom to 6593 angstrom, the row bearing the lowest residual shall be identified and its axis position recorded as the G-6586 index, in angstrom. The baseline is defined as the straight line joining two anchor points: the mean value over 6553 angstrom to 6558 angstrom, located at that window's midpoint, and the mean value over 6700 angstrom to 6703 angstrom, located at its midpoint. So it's 6587.30 angstrom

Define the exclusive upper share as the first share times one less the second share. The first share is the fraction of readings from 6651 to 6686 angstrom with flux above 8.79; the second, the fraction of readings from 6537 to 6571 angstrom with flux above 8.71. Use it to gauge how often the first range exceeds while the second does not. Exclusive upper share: 0.37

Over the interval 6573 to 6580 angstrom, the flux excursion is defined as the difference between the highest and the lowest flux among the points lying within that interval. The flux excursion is 0.78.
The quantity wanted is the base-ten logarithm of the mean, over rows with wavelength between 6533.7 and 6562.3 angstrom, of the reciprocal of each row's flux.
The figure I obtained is -0.894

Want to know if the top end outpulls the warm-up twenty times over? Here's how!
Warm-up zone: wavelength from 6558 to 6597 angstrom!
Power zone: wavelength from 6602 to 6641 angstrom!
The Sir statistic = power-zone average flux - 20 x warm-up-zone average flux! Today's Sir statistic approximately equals -163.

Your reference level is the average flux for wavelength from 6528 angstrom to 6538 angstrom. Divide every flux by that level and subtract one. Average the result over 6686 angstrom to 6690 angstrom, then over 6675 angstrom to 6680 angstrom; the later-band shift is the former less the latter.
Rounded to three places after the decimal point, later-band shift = -0.019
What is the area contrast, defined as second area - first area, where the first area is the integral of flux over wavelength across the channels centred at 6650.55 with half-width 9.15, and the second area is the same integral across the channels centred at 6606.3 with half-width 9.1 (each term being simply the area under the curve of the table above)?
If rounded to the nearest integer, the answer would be 11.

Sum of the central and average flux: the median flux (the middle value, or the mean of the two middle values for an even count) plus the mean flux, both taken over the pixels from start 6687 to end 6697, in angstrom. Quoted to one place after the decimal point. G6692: 17.8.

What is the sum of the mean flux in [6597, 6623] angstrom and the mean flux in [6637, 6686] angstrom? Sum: 17.2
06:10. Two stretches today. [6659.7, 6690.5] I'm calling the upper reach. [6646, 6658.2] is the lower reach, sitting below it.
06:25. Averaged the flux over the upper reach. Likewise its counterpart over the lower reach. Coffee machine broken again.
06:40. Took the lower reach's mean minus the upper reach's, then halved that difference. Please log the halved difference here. -0.5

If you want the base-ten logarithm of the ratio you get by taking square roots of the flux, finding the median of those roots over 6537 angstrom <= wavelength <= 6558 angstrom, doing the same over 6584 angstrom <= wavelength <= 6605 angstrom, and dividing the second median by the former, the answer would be 0.028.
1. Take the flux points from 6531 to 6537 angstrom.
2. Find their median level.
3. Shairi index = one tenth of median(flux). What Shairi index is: 0.76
